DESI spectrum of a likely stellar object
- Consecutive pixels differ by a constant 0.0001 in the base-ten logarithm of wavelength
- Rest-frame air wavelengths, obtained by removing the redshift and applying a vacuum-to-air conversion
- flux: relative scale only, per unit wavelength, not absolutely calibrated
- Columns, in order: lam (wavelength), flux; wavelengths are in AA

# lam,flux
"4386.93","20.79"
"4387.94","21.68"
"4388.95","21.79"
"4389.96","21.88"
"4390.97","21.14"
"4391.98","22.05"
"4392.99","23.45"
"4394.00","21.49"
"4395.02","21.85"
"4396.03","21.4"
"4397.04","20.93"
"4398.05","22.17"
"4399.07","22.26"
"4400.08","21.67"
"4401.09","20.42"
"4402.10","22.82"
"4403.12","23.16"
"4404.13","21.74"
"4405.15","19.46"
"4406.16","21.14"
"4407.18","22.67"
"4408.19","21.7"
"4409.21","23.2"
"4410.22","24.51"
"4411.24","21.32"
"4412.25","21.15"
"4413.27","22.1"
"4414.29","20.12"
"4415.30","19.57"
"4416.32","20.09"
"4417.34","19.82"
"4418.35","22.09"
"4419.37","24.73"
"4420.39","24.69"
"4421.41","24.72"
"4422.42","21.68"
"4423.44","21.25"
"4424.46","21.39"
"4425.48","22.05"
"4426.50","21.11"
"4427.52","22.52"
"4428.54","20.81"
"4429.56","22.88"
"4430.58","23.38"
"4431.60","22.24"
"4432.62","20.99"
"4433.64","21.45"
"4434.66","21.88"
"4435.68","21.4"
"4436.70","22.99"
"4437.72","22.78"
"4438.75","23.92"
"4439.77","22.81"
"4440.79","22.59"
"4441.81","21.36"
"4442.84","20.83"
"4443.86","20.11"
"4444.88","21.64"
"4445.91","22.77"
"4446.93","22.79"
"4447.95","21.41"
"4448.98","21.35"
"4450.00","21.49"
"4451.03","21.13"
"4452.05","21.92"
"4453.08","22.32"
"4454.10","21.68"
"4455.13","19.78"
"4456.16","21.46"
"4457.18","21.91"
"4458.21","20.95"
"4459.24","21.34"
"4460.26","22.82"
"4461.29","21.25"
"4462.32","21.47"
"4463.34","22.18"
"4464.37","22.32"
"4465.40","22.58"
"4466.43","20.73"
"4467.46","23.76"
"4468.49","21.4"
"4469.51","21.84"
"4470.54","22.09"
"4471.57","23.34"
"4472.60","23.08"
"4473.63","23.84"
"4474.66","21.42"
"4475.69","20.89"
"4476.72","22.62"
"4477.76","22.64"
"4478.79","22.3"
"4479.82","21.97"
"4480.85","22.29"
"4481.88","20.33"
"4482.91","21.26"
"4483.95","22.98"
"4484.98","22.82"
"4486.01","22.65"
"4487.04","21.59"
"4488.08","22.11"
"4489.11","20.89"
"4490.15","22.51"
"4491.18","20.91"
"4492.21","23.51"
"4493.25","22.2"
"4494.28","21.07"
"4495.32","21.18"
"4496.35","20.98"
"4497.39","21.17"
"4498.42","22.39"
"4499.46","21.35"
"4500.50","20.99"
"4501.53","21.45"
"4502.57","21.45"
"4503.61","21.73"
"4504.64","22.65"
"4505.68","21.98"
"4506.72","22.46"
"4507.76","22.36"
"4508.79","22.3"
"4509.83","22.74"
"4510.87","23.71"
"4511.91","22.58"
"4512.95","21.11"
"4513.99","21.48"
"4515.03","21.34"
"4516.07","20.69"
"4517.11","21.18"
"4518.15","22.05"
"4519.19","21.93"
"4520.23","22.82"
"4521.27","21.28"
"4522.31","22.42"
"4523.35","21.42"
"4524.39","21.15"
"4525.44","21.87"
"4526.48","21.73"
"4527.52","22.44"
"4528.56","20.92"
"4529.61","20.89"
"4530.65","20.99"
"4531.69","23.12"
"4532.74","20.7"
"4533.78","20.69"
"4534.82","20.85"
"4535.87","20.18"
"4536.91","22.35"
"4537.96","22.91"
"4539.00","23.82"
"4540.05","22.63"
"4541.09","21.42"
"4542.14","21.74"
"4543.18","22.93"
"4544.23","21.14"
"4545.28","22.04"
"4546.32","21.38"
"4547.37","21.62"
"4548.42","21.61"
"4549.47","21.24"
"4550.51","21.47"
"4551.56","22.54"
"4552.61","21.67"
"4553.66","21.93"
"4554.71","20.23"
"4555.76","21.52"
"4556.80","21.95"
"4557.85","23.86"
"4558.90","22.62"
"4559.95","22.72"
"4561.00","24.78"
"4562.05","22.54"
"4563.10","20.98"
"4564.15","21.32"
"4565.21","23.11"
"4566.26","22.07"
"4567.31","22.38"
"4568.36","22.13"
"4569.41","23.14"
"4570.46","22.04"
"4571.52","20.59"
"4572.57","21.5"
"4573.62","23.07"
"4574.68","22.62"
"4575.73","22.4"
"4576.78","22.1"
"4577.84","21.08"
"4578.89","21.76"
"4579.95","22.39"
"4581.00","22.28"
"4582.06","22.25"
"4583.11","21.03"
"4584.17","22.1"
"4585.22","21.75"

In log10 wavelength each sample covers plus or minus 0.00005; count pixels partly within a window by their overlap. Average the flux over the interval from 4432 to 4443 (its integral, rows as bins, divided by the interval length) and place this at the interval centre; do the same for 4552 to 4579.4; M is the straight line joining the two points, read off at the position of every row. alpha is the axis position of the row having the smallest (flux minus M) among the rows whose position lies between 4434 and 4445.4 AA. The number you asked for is 4443.86 AA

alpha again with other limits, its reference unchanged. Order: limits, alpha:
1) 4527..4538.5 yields 4535.87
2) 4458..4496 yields 4481.88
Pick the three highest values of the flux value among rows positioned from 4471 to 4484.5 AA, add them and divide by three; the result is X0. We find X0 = 23.4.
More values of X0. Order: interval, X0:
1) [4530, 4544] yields 23.3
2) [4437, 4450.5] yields 23.2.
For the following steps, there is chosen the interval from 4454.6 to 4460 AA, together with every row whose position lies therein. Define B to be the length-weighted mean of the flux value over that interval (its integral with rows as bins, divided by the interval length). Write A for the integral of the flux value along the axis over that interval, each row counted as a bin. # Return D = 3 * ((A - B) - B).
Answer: 216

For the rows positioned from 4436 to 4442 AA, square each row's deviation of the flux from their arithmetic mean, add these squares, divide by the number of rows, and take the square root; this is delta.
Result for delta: 0.75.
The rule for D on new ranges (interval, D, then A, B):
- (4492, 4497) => 195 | 108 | 21.6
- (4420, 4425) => 204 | 114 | 22.7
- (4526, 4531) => 193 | 107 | 21.4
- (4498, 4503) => 193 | 107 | 21.5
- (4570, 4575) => 197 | 109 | 21.9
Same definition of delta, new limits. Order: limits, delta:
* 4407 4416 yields 1.44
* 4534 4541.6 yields 1.17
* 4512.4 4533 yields 0.68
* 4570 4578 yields 0.77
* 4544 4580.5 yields 0.89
